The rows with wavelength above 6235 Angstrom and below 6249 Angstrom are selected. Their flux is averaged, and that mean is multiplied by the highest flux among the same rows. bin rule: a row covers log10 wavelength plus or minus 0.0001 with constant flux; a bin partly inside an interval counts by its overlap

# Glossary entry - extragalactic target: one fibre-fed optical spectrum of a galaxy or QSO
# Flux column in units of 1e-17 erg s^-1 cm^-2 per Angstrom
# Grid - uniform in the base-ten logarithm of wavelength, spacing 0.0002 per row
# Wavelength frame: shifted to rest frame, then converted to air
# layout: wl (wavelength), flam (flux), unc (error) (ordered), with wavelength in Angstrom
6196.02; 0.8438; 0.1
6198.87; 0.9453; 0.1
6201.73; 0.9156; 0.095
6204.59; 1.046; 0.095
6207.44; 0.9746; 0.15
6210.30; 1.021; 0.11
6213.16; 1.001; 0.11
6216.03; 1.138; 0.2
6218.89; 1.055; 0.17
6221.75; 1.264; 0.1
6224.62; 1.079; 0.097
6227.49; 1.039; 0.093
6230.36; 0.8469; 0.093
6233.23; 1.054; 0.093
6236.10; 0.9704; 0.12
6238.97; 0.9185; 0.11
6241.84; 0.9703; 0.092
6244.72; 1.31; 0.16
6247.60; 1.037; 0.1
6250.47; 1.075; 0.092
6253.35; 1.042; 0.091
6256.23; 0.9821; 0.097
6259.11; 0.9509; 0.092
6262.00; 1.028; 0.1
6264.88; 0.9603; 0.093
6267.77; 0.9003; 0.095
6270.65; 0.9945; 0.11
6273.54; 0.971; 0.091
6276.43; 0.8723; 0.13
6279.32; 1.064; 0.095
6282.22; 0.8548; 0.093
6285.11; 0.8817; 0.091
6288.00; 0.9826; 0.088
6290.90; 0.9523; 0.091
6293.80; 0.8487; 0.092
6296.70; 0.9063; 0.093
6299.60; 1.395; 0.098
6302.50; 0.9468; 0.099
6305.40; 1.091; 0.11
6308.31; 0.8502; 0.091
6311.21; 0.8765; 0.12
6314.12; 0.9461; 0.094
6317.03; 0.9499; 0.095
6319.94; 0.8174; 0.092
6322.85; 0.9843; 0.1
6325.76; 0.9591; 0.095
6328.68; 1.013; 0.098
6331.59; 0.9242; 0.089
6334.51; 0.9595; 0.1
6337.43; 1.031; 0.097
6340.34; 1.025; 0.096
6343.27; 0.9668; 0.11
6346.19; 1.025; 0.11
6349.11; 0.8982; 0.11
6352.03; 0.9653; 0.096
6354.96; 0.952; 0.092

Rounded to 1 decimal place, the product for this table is 1.4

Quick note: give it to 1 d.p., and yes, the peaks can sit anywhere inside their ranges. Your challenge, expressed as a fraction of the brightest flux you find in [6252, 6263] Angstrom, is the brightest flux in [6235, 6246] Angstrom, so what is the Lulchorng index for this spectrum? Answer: 1.3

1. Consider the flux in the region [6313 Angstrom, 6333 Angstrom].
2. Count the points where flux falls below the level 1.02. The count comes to 7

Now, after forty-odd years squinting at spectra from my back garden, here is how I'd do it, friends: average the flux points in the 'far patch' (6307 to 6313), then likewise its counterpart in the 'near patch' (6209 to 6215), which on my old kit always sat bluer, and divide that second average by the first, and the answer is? 1.17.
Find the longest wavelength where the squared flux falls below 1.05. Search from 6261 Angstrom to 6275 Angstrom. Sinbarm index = 6273.54 Angstrom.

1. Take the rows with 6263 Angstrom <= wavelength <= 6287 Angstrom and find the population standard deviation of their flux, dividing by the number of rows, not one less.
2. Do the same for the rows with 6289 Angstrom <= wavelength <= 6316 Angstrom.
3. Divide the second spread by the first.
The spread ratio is 2.4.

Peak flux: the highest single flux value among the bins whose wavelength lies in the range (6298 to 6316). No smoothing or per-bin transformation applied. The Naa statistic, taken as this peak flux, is 1.395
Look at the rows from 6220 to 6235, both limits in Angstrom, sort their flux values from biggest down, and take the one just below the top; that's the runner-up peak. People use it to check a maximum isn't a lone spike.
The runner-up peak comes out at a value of 1.079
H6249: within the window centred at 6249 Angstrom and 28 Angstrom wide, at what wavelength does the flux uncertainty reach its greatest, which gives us 6244.72 Angstrom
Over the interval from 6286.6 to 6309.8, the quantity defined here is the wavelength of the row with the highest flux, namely 6299.60 Angstrom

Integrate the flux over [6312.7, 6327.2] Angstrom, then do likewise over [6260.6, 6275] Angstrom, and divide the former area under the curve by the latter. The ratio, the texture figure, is 0.97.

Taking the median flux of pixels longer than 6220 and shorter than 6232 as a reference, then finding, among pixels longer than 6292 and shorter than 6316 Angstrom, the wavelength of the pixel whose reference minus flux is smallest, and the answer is 6299.60 Angstrom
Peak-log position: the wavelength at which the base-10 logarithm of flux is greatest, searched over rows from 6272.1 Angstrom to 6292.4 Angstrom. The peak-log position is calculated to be 6279.32 Angstrom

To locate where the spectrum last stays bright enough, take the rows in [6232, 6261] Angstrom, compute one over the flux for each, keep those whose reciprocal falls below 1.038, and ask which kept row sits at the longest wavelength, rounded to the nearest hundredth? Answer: 6256.23 Angstrom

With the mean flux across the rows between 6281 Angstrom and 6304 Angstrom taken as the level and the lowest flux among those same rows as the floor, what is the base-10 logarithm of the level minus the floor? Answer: -0.91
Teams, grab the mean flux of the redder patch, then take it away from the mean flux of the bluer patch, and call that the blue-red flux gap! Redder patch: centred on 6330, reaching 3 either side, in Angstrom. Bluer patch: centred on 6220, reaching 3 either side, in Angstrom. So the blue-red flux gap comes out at 0.19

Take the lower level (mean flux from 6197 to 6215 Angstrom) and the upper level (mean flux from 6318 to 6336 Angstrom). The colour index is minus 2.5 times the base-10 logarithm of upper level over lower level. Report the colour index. 0.046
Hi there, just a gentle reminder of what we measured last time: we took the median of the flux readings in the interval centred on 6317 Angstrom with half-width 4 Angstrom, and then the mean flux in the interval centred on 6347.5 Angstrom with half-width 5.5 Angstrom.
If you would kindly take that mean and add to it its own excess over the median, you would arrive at 0.98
